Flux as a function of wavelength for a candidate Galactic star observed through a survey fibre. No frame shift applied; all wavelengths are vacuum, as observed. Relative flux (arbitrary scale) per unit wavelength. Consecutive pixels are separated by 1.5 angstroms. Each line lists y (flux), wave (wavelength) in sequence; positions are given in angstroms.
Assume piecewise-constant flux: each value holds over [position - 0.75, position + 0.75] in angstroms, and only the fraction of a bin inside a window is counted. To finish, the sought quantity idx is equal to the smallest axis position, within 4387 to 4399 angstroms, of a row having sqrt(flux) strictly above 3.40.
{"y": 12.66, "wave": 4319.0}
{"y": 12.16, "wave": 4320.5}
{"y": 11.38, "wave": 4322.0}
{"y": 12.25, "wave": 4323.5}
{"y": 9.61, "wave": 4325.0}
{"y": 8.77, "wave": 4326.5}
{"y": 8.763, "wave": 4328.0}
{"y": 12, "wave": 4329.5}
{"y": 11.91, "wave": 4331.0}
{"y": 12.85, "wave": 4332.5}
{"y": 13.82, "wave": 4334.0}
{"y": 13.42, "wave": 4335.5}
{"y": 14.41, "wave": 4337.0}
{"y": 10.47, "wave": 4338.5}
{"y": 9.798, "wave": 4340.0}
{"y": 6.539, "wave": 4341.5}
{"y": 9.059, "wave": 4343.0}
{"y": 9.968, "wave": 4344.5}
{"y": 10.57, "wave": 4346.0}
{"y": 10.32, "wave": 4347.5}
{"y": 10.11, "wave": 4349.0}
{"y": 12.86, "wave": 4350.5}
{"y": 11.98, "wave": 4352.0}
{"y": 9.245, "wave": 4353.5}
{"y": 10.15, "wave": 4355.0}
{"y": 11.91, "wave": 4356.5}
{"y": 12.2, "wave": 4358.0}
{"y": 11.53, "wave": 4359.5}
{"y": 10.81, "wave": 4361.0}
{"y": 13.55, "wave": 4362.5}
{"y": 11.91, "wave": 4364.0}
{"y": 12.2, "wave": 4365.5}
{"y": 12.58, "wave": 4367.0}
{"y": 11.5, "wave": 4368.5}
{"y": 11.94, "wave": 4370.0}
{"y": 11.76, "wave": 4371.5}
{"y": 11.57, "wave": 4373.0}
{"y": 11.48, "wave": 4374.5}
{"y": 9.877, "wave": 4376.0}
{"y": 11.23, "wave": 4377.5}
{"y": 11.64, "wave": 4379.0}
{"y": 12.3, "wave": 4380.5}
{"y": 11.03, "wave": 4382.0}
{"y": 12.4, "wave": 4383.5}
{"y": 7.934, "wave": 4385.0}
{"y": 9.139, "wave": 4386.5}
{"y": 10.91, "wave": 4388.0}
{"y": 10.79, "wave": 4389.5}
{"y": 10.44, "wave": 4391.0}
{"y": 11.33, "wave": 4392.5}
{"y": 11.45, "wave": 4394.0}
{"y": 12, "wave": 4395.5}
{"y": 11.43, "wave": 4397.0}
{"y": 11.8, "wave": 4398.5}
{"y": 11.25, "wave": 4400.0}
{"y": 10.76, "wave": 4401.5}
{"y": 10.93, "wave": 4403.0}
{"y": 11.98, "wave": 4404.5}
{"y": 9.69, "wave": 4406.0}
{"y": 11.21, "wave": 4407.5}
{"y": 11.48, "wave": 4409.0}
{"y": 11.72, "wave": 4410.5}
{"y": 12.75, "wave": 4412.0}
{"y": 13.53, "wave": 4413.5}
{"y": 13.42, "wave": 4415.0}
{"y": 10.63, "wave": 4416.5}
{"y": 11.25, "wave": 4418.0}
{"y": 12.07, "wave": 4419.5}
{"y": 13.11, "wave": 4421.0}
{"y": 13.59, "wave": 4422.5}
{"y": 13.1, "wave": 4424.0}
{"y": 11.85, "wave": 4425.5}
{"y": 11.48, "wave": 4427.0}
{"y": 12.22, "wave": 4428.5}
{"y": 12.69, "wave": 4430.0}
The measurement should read 4395.5 angstroms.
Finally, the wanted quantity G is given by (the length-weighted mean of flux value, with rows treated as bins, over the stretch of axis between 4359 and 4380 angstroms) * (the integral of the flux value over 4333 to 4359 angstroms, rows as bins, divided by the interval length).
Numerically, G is 128.8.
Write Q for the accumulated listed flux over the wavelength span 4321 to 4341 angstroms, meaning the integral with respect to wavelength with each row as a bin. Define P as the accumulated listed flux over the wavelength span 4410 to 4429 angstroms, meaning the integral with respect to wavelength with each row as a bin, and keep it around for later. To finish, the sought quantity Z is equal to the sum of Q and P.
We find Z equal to 464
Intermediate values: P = 235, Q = 229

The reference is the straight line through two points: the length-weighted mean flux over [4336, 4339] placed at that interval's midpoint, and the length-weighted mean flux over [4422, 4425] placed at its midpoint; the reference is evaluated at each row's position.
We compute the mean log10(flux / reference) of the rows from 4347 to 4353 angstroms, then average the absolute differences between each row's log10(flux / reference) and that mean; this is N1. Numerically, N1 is 0.042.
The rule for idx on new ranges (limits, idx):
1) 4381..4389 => 4383.5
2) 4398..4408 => 4398.5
